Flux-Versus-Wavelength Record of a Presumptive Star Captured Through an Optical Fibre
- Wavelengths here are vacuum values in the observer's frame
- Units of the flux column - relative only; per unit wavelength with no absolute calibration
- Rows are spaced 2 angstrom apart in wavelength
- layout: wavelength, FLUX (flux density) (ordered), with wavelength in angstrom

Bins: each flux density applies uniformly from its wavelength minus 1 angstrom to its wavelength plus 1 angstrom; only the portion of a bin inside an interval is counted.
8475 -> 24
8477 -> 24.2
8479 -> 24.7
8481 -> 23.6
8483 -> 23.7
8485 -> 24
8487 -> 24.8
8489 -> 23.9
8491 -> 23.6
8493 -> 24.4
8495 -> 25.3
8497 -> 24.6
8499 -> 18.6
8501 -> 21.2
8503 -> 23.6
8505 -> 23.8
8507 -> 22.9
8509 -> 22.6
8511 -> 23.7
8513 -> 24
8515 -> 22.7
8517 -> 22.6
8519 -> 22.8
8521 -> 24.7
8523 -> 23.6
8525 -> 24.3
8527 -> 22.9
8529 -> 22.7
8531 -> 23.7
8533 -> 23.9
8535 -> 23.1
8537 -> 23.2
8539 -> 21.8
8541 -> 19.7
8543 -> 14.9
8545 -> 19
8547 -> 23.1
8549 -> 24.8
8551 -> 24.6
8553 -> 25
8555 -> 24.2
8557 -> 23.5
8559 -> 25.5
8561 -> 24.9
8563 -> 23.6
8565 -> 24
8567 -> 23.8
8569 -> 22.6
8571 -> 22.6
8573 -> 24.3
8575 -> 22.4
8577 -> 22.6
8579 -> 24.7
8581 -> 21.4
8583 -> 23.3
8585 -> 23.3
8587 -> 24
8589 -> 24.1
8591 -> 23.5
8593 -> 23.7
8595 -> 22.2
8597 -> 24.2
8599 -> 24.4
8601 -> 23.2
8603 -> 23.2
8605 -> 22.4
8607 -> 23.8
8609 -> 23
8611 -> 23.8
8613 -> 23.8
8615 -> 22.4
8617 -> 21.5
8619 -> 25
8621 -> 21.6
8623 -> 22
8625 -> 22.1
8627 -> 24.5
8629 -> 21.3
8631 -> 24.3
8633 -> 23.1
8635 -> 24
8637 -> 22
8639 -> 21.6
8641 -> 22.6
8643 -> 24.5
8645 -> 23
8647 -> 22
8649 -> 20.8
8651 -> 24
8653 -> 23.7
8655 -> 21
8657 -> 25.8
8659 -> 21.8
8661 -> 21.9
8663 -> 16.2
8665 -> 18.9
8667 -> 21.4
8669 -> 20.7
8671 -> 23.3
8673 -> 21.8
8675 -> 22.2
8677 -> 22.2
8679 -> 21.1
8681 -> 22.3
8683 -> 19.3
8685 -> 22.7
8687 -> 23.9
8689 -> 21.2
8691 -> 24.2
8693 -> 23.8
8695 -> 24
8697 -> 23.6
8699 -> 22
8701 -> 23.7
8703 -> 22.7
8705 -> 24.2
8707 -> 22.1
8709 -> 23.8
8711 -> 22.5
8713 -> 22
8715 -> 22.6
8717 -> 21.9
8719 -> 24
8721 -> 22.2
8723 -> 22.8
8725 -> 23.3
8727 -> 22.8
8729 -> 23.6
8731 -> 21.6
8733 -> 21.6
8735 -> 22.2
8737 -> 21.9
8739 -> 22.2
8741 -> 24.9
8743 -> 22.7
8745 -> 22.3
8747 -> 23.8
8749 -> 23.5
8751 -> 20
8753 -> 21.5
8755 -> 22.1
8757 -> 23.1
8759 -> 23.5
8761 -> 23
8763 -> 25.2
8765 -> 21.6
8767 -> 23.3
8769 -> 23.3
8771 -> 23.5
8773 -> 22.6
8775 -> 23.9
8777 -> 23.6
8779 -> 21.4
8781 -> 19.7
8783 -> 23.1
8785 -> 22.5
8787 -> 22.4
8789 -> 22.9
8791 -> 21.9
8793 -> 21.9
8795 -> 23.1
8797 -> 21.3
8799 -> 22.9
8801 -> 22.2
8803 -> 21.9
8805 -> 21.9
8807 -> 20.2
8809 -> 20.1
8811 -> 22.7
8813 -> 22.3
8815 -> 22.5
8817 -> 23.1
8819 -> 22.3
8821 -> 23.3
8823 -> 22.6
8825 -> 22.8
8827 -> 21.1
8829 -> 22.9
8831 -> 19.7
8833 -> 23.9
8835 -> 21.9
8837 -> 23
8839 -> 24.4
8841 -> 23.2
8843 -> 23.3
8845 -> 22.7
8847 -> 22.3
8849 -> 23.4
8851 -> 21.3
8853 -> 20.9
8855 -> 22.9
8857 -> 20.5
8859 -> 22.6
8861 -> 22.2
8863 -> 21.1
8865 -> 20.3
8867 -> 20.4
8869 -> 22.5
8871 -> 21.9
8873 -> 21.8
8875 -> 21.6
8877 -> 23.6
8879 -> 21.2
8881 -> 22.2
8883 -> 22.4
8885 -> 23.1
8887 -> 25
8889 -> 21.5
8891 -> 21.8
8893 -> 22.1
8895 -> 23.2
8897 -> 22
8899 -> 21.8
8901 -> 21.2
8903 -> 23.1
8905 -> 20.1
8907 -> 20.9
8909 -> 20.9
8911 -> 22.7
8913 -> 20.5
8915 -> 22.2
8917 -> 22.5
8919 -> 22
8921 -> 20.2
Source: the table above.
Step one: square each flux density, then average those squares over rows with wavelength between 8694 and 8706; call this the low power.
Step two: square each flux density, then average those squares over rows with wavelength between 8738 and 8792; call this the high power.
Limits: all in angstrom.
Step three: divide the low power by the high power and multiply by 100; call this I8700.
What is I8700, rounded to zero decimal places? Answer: 106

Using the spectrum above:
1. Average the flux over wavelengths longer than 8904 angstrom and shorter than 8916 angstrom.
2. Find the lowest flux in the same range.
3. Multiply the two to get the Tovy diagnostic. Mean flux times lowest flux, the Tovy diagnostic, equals 426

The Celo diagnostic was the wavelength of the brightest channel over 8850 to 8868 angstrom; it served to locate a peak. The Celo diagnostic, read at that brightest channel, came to 8855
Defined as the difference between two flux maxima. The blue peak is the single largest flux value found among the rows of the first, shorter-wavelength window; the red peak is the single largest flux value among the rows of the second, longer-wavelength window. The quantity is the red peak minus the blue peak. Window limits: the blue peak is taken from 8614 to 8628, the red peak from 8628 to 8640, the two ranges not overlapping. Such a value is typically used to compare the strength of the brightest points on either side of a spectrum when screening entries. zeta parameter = -0.7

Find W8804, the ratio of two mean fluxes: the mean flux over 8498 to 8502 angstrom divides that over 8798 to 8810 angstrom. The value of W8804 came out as 1.08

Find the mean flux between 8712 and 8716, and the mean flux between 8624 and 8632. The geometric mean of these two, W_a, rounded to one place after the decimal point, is 22.7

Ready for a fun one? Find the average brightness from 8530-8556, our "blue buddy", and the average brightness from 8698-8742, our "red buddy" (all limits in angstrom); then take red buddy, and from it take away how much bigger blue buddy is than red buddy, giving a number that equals 23.1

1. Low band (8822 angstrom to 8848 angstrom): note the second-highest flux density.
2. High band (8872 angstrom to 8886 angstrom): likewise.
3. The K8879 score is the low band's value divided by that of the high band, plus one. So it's 2.03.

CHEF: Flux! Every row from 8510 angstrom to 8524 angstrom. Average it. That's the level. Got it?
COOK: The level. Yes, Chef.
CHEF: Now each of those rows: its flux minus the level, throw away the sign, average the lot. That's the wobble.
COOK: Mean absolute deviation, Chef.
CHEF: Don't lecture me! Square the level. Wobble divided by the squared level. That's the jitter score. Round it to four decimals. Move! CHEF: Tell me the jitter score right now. 0.0012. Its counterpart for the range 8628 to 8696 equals 0.0028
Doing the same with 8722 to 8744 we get 0.0014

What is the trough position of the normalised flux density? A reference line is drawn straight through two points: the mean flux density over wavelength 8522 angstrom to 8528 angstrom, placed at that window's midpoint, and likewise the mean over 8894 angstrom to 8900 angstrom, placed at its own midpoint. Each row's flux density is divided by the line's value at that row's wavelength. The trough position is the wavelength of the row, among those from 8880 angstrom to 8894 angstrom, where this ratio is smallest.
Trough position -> 8889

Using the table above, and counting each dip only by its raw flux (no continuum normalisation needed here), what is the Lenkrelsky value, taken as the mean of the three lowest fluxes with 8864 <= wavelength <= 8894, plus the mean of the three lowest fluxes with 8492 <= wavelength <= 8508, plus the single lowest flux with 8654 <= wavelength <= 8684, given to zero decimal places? 58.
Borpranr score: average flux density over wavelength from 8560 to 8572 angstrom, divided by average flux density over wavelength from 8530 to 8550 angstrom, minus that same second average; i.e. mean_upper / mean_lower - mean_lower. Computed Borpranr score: -20.6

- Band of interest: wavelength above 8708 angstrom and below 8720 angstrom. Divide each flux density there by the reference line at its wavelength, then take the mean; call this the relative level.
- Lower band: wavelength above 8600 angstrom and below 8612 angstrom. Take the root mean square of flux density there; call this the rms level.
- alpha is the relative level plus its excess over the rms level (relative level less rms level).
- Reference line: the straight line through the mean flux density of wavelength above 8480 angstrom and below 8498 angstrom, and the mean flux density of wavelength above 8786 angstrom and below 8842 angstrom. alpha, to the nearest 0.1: -21.2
